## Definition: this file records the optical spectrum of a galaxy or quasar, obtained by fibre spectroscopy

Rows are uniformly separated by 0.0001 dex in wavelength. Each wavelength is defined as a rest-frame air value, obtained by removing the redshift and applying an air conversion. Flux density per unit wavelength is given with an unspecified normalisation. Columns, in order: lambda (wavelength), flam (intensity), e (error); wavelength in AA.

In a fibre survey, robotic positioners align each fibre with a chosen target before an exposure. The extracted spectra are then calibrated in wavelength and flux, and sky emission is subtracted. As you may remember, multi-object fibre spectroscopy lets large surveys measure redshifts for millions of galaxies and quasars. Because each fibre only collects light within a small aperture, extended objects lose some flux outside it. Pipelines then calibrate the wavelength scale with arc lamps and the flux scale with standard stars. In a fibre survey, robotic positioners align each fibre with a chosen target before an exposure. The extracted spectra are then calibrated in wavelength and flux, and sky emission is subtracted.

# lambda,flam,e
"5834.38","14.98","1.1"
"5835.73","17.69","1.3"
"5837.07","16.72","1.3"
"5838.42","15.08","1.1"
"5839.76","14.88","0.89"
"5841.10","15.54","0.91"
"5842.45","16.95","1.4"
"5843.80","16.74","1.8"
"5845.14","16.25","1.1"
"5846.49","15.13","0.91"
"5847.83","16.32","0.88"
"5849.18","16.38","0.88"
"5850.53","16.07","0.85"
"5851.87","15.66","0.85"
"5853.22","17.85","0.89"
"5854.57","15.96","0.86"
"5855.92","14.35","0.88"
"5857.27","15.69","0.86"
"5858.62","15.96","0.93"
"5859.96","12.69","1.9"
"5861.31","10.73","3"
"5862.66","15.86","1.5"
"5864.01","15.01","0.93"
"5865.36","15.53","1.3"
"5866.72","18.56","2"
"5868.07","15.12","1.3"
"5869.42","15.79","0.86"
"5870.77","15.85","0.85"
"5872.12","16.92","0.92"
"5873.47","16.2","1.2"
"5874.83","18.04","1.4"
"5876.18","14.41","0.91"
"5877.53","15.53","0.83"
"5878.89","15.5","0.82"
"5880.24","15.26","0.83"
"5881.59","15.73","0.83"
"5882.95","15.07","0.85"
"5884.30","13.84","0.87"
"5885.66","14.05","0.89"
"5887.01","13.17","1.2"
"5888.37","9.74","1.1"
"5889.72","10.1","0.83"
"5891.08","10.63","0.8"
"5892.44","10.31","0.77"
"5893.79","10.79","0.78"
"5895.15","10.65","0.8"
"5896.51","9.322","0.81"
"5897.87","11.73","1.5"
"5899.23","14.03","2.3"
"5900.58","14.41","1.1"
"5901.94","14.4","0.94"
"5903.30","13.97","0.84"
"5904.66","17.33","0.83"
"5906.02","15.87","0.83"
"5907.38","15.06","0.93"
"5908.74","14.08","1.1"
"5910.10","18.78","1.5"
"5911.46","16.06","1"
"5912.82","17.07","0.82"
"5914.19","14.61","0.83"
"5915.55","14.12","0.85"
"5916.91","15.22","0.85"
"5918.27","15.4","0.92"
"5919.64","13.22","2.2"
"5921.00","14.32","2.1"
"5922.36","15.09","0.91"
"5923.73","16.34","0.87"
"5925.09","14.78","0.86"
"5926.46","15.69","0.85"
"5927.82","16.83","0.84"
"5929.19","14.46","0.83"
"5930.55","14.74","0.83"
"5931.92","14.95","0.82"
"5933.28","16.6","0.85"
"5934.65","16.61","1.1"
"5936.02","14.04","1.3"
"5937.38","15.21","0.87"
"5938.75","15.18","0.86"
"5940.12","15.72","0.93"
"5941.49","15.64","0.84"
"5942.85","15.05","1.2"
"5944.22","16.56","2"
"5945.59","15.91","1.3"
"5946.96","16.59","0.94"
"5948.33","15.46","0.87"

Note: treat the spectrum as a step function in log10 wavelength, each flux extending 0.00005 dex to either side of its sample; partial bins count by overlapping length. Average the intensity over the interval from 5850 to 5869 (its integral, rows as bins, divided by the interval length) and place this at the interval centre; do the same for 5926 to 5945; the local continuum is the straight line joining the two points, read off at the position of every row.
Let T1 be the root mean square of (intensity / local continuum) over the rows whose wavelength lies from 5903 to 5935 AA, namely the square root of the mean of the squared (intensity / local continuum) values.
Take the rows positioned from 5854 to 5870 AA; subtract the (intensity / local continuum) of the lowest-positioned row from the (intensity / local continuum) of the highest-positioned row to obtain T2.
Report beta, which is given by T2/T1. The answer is -0.01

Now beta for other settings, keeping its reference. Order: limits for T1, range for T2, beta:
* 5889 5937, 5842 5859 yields -0.07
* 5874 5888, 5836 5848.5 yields -0.03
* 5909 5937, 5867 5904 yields -0.08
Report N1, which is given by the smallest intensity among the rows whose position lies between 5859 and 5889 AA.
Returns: 9.74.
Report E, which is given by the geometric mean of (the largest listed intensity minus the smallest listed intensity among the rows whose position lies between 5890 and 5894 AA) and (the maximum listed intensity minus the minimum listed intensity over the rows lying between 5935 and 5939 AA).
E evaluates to 0.7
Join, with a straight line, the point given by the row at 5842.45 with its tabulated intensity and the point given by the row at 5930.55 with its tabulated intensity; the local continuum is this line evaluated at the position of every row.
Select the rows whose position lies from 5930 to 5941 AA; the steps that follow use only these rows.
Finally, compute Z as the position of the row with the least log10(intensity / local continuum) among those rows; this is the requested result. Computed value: 5936.02 AA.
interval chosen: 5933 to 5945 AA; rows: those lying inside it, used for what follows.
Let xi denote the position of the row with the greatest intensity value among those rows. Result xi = 5934.65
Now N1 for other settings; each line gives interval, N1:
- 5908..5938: 13.22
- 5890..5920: 9.322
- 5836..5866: 10.73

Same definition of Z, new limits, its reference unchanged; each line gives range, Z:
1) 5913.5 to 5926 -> 5919.64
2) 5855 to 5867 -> 5861.31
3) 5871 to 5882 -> 5876.18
